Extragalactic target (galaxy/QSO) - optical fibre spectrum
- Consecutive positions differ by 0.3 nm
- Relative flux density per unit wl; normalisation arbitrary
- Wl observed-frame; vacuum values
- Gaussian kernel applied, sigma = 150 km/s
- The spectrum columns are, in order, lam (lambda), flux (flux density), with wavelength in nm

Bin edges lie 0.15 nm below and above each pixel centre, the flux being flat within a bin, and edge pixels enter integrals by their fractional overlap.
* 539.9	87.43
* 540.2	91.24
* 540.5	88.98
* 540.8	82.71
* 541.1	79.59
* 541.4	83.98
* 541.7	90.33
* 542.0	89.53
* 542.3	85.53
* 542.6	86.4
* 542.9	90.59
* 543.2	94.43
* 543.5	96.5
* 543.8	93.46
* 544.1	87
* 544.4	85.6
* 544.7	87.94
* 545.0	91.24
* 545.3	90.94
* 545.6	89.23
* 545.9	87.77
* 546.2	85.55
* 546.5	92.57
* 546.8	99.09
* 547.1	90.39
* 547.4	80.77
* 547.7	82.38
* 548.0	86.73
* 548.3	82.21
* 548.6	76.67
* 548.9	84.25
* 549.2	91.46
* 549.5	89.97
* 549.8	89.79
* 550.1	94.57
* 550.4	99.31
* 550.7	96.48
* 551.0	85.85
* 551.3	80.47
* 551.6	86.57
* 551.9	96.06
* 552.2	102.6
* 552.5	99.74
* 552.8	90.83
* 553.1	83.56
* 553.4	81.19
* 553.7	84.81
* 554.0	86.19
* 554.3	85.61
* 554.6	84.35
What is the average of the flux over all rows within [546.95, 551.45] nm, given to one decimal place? 87.4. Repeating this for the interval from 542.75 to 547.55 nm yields 90.2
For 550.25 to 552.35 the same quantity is 92.5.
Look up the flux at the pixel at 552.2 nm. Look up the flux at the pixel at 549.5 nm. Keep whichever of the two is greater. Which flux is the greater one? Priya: 103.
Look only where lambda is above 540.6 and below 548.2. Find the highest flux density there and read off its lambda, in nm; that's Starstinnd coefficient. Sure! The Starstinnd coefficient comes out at 546.8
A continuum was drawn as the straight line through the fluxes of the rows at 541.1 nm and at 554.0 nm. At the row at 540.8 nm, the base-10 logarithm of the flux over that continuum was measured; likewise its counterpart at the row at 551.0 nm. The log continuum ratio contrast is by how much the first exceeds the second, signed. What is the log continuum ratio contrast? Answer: 0.011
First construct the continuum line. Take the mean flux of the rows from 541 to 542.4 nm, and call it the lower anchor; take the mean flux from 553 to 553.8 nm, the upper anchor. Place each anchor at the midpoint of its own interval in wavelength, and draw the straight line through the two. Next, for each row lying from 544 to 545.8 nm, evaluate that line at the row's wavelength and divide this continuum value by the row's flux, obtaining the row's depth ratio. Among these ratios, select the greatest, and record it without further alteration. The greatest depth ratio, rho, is 1.00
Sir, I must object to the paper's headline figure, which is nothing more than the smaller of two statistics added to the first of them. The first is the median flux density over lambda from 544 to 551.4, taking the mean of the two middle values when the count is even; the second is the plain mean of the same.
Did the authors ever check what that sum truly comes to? 176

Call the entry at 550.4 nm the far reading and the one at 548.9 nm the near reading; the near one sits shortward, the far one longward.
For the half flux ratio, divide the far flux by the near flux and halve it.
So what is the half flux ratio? 0.59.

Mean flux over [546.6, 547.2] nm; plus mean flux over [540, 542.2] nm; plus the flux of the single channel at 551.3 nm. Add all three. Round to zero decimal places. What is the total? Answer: 262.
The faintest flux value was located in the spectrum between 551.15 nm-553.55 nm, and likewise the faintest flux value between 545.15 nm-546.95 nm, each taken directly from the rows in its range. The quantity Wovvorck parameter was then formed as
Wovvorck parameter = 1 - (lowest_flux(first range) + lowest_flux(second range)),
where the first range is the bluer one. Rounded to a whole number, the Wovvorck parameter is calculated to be -165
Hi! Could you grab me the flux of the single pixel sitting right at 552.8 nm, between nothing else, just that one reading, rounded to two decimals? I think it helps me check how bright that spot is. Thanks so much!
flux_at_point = 90.83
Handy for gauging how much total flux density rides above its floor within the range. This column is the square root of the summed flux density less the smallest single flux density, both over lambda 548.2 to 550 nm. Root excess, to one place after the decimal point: 20.9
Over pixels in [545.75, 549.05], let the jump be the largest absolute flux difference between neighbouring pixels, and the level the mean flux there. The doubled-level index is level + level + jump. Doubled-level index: 182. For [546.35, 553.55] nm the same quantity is 189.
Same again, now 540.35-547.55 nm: 187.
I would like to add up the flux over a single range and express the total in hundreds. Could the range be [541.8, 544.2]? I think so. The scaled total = 7.23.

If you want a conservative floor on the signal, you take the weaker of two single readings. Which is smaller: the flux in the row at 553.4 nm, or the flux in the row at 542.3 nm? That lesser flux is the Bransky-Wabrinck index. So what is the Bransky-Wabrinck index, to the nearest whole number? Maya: 81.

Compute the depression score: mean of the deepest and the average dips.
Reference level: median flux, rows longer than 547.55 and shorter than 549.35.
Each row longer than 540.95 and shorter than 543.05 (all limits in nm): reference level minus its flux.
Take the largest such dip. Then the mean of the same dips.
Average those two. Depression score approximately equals 0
